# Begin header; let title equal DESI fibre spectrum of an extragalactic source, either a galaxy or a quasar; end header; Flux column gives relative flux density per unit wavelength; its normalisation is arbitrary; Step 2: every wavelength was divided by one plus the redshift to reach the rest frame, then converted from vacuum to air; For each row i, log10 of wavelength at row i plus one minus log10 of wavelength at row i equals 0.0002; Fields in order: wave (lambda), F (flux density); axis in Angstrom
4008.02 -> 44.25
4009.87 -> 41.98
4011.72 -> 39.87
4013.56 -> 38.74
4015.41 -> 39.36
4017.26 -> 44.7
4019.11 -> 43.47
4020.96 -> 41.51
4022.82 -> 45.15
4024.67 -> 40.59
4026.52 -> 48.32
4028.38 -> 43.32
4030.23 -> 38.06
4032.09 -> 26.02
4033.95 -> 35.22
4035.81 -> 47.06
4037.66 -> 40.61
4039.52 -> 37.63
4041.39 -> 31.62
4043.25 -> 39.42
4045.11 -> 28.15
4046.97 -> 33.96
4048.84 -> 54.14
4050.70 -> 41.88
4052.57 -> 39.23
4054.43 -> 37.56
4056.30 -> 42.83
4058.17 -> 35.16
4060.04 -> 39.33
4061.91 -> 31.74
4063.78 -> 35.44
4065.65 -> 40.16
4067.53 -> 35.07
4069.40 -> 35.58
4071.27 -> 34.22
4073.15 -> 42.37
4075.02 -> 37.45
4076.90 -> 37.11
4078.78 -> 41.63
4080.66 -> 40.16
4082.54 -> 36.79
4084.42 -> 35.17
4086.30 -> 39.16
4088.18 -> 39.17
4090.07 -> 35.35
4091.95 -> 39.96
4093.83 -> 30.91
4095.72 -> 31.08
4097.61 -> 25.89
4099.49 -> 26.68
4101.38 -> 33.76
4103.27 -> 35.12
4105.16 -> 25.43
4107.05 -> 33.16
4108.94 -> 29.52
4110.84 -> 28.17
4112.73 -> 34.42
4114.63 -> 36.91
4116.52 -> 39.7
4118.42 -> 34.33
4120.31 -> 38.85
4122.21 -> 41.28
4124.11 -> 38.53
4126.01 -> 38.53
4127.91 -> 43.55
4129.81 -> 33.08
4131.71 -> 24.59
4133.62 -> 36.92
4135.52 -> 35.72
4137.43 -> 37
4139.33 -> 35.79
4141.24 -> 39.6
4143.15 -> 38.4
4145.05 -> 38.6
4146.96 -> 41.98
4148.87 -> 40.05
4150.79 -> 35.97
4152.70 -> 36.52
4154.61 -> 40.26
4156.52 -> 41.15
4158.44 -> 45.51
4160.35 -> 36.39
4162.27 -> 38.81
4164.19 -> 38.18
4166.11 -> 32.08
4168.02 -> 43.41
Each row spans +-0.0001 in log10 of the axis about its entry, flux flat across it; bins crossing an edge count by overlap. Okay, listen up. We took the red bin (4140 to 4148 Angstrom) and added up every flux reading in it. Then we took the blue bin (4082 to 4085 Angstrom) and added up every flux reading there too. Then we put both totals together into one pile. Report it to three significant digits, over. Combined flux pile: 231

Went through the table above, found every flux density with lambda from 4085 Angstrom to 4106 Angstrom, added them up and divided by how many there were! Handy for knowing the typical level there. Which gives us 33.0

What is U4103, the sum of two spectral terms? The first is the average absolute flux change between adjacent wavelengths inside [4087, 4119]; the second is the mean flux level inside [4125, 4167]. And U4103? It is 42.1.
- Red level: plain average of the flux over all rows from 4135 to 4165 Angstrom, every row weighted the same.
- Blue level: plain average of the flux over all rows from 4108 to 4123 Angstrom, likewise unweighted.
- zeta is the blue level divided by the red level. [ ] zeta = 0.91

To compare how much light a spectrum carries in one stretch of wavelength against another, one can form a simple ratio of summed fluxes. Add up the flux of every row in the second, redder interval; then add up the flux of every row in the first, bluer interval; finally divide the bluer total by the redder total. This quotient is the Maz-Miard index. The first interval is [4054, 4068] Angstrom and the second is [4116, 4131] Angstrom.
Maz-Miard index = 0.966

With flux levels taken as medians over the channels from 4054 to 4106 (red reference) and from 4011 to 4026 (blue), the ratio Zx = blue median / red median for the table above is 1.16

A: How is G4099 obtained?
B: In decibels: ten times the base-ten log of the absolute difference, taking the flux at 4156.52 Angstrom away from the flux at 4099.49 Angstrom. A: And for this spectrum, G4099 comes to 12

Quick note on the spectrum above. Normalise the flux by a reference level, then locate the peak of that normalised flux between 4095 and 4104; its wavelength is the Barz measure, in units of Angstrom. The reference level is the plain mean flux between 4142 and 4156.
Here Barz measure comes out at 4103.27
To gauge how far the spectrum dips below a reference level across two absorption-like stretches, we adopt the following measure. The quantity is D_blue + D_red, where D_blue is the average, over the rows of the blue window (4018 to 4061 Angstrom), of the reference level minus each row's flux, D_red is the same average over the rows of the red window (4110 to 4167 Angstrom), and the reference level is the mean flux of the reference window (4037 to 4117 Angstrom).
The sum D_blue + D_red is -5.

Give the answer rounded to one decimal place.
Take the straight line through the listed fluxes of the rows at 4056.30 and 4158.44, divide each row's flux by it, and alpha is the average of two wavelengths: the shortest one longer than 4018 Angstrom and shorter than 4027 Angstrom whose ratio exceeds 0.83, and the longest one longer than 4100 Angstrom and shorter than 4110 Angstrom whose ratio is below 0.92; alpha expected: 4064.0 Angstrom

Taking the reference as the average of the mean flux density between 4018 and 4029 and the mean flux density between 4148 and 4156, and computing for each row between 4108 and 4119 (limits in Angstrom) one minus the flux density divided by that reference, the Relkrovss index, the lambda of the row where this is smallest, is 4116.52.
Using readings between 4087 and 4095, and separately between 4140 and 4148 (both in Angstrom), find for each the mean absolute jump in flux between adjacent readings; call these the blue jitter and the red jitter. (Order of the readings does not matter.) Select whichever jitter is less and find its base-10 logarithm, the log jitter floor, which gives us 0.20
